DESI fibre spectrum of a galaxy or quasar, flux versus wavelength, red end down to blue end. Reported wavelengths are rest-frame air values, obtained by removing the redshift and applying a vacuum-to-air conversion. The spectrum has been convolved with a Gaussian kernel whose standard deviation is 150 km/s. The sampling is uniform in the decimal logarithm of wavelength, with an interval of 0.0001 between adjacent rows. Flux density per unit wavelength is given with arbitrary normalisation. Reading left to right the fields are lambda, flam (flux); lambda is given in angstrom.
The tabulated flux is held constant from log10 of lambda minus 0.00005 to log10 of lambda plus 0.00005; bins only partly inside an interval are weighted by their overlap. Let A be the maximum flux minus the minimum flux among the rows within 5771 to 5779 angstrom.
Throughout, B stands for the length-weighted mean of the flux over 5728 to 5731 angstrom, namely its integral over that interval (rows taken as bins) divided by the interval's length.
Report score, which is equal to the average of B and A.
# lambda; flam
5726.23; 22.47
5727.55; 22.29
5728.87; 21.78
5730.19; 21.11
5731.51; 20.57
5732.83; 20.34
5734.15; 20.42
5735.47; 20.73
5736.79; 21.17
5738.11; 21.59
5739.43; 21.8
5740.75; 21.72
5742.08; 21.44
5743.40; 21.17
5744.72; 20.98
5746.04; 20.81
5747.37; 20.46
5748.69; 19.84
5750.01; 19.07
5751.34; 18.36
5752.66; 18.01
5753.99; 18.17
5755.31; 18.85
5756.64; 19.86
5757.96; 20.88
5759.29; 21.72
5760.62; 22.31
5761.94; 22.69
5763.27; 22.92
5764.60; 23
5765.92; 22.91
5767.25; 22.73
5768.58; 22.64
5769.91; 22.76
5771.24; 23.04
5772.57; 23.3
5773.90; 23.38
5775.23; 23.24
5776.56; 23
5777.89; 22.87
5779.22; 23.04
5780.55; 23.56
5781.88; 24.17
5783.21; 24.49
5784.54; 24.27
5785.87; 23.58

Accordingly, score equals 11.0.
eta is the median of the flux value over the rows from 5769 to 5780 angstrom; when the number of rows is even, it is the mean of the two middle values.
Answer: 23.0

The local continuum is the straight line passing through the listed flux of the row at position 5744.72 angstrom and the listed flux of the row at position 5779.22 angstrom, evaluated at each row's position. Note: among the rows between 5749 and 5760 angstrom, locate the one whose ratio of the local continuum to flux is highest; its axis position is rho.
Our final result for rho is 5752.66 angstrom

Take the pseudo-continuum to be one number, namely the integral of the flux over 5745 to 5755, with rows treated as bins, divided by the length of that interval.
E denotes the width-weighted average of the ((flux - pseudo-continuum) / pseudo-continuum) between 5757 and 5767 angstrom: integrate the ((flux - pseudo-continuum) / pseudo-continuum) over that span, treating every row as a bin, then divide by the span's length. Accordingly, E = 0.155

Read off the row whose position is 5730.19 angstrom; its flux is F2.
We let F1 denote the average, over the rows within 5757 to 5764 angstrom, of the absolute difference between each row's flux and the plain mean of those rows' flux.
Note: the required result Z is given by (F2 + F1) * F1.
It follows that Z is 14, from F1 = 0.6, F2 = 21.11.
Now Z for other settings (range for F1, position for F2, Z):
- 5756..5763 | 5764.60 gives 21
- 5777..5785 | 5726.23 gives 13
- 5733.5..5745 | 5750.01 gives 7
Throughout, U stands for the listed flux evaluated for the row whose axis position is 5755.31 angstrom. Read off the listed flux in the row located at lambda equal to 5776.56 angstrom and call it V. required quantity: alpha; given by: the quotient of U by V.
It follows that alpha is 0.82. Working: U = 18.85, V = 23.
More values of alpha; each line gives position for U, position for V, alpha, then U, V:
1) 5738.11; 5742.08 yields 1.01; 21.59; 21.44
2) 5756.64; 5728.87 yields 0.91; 19.86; 21.78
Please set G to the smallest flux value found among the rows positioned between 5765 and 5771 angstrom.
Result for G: 22.64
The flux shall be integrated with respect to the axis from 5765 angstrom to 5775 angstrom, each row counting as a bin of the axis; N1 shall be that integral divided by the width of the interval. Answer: 23.0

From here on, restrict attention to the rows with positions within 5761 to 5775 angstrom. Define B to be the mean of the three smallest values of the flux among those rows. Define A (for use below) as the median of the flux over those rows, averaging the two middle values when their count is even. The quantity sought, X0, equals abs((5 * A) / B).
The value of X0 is 5.05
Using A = 23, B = 23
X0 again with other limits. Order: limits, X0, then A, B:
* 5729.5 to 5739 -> 5.07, 21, 20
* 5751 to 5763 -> 5.46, 20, 18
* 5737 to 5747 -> 5.11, 21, 21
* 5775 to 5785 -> 5.09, 23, 23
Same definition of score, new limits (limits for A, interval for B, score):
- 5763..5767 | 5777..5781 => 11.6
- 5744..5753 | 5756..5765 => 12.4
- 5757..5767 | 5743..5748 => 11.5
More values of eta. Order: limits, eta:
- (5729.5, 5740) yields 20.9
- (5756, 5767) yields 22.5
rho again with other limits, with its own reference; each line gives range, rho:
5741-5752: 5751.34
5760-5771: 5768.58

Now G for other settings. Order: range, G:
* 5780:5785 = 23.56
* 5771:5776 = 23.04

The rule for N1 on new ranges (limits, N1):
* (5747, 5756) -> 18.9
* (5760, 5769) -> 22.8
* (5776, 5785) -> 23.6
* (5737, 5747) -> 21.3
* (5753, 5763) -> 20.6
